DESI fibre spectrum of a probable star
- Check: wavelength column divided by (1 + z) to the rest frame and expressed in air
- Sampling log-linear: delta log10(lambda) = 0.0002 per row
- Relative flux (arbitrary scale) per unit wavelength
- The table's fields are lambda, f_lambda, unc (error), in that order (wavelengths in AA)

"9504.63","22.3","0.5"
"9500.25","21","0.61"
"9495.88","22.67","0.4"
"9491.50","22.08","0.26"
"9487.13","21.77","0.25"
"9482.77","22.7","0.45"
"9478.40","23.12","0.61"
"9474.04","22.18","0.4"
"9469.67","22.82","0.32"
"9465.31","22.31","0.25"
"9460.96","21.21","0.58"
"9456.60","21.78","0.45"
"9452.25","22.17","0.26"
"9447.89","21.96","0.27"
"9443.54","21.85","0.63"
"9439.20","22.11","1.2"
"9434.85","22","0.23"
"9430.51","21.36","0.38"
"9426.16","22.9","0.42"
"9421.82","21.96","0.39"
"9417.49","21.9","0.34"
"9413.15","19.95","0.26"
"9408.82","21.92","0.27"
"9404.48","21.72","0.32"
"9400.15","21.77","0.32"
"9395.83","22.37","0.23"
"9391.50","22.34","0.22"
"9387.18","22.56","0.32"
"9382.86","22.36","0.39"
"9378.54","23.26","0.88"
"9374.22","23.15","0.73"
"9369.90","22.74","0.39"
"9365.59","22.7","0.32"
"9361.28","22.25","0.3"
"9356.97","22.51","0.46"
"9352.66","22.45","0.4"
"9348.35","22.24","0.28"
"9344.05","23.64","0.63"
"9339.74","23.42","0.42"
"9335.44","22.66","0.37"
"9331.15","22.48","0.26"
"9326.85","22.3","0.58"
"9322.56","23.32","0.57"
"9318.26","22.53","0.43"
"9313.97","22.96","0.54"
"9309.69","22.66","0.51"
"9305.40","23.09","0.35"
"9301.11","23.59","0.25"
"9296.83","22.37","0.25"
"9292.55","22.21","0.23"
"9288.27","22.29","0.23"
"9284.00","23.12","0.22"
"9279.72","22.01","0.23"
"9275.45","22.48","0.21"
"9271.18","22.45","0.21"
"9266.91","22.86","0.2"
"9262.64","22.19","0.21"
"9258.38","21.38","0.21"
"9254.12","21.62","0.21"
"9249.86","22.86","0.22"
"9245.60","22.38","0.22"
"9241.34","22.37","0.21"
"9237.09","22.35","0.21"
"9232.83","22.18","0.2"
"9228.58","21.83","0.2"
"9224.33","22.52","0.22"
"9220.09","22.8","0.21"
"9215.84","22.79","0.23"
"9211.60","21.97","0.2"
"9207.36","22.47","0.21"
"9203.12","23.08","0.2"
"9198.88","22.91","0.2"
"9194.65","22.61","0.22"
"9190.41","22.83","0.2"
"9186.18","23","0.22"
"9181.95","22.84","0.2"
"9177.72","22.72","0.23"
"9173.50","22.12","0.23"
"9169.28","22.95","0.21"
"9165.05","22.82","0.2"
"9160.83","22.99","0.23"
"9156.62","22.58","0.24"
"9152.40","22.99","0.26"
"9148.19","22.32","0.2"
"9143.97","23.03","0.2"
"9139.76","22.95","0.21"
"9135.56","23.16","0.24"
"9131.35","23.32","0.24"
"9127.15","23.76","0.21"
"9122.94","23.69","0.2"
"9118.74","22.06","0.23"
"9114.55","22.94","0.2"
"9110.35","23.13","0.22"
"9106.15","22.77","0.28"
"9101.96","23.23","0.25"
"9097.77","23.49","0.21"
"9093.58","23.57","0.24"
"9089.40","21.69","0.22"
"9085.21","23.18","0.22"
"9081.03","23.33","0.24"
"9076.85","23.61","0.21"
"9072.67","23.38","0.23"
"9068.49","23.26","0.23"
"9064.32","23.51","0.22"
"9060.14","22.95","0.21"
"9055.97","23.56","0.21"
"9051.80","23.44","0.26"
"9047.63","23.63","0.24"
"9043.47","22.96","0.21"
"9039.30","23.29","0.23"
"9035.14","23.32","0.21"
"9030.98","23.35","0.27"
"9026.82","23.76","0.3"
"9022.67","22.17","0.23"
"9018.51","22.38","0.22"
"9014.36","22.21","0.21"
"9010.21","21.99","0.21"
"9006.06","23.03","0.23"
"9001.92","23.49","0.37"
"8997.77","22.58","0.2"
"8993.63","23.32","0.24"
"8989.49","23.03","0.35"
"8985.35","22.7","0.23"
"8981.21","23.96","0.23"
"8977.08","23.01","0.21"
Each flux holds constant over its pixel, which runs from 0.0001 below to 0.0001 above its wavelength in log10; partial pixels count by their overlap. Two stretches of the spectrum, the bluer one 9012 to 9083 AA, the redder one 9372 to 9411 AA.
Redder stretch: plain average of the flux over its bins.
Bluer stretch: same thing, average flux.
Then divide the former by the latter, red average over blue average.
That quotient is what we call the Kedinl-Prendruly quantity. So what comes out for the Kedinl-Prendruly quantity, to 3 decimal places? 0.966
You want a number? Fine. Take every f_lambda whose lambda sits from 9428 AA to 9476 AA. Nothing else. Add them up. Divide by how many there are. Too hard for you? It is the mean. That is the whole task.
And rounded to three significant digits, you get 22.0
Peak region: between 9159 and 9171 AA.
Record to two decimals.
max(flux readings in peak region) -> 22.99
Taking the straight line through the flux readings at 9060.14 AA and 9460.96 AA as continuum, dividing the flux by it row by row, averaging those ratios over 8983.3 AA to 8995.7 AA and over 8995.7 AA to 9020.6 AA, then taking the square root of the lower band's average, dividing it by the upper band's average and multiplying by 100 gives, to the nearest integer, 102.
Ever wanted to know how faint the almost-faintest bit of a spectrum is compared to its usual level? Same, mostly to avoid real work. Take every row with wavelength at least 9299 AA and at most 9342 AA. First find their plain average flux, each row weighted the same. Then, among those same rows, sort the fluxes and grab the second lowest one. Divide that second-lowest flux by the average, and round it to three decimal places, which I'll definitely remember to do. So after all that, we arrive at 0.982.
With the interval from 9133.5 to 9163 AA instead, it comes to 0.988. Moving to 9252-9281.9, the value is 0.976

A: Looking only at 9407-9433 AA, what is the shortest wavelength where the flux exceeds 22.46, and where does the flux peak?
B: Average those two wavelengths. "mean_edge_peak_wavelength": 9426.2 AA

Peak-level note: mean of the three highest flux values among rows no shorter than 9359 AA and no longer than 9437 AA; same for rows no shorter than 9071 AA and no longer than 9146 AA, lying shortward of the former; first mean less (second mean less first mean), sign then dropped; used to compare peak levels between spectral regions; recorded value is 22.5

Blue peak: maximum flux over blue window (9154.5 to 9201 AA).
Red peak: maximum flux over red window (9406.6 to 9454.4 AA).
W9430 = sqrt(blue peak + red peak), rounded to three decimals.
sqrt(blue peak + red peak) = 6.775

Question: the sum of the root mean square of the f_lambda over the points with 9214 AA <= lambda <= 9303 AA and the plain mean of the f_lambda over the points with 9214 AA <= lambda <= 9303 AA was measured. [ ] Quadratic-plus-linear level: 44.8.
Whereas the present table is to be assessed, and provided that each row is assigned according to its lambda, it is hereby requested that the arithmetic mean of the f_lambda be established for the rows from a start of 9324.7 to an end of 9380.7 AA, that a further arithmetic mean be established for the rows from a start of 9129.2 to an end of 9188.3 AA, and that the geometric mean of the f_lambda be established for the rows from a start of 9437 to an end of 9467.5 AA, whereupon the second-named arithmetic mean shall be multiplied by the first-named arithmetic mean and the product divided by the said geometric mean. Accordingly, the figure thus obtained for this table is 23.7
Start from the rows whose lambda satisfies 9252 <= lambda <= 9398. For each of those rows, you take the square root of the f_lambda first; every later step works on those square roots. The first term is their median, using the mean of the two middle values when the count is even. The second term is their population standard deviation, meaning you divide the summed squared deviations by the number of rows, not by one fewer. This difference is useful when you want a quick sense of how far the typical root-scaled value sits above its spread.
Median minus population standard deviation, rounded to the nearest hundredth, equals 4.69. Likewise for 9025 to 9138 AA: 4.78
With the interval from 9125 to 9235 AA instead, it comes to 4.73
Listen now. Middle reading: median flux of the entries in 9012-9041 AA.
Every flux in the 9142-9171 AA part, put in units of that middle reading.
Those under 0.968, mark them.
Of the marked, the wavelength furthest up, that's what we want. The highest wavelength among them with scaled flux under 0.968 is 9148.19 AA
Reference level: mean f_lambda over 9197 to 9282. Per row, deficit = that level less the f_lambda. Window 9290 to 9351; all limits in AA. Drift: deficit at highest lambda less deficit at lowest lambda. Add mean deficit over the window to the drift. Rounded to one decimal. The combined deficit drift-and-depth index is -0.5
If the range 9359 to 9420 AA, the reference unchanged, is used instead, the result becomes 0.5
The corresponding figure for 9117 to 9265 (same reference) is -0.4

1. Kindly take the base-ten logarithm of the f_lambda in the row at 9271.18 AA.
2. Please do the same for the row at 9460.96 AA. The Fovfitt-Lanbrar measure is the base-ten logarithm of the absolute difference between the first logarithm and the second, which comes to -1.61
